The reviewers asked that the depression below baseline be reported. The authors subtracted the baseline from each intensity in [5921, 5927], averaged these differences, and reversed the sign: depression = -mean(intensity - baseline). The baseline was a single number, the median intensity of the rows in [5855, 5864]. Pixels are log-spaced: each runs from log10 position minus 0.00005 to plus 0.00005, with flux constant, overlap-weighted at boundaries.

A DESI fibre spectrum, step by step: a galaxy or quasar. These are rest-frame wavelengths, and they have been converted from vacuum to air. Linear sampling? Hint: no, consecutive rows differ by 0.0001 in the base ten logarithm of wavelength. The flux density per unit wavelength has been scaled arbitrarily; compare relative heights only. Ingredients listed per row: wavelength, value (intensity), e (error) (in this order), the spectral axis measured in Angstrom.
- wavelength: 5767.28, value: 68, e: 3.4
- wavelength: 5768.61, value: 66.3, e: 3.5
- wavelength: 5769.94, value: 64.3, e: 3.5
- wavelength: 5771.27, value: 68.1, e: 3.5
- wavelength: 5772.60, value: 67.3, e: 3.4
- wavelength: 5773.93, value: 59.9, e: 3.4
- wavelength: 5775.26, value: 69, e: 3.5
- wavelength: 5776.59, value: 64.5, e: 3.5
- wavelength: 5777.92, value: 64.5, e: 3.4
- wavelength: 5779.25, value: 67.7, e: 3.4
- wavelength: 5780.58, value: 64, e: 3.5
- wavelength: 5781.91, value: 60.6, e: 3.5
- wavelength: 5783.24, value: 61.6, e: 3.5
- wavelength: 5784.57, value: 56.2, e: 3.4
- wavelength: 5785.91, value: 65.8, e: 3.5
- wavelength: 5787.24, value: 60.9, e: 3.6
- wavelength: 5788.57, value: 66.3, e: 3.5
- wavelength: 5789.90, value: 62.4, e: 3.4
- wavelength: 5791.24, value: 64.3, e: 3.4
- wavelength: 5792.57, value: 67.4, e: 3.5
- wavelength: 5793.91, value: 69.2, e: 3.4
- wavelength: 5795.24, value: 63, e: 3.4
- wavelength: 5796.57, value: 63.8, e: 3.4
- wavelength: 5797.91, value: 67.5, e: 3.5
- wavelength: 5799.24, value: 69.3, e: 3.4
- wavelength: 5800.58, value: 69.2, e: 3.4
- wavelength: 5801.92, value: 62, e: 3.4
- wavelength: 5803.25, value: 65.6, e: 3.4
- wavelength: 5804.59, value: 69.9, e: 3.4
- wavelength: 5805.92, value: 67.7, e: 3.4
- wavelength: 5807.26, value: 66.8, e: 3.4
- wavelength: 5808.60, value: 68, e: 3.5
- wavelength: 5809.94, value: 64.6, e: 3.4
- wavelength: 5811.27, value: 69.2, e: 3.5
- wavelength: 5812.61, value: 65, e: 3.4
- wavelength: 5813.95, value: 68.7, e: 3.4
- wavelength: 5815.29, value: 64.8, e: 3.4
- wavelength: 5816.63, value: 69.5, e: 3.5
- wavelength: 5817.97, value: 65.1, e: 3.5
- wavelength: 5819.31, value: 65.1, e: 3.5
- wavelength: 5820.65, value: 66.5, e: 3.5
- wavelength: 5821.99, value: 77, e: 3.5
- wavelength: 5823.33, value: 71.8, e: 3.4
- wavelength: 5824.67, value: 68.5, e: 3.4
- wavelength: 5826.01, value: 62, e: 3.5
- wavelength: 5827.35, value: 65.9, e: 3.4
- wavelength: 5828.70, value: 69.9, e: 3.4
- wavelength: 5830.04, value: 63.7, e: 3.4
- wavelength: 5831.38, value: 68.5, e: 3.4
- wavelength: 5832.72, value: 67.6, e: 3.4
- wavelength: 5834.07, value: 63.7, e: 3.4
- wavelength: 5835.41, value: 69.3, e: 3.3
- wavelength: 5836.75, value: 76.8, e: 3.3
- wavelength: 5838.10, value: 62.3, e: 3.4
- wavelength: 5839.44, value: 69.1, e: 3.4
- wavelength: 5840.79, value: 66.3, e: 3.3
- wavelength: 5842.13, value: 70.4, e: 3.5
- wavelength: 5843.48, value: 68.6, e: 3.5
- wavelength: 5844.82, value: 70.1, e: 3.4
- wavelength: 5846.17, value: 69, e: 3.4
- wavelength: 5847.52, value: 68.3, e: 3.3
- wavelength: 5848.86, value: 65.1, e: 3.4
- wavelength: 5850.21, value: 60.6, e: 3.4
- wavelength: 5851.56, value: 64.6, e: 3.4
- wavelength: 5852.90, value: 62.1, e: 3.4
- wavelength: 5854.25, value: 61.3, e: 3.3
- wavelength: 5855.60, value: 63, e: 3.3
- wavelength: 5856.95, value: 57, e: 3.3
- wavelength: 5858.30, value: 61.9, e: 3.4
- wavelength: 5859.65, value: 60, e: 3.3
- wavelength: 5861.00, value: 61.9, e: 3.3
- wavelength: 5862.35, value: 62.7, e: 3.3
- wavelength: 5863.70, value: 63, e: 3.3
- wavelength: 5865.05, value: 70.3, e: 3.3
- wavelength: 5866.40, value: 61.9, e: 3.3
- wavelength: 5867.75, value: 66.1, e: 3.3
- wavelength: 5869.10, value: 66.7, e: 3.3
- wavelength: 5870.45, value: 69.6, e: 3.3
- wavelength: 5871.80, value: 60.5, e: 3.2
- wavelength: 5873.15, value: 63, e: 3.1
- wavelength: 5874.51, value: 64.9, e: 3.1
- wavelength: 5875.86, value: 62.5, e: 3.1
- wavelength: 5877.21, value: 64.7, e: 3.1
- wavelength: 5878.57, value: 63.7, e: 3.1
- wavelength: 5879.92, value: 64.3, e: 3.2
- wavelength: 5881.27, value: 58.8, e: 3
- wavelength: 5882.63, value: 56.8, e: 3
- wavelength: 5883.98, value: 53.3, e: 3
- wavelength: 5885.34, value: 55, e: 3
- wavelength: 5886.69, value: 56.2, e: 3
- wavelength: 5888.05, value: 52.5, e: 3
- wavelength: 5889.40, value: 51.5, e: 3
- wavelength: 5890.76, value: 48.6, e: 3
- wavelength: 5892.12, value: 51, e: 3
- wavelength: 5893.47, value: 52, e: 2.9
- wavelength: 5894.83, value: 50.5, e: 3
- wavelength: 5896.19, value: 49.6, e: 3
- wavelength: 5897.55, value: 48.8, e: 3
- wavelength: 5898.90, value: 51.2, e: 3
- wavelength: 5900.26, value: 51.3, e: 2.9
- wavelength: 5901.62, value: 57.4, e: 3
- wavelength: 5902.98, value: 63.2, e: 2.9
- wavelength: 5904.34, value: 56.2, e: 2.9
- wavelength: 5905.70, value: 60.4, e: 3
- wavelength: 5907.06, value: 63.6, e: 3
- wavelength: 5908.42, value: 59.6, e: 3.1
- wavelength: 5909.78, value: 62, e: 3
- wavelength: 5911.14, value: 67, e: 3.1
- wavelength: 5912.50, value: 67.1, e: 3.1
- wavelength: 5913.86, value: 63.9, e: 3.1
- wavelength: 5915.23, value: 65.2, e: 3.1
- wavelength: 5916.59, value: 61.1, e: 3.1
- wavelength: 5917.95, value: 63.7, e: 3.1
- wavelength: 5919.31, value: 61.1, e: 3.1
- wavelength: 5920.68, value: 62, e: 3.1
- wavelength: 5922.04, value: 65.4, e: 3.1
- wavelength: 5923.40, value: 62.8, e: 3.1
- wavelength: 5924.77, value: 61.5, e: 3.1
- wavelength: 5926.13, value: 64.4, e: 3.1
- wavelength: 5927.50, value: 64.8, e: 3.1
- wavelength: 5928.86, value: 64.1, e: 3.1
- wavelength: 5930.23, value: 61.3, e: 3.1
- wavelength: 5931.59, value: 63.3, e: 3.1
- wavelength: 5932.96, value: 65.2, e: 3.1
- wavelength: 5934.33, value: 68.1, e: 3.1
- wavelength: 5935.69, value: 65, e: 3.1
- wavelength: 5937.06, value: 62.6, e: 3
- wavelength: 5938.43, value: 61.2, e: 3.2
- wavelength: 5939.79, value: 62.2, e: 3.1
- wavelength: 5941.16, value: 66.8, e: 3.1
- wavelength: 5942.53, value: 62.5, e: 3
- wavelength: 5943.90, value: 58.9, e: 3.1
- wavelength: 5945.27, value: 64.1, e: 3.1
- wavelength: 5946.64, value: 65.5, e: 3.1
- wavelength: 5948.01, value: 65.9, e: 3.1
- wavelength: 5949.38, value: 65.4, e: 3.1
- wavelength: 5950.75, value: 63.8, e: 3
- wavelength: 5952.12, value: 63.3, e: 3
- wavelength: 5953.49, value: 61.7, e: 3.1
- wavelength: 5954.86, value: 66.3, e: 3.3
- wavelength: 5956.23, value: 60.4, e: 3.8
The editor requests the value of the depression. -1.6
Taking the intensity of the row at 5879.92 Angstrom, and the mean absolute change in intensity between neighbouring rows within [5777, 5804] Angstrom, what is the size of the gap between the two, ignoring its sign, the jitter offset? 61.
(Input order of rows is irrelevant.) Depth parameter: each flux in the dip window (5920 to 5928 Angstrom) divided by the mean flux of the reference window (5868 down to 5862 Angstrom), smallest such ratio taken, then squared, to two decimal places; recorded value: 0.90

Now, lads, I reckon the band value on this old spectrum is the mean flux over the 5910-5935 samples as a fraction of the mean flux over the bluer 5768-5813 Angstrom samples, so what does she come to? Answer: 0.98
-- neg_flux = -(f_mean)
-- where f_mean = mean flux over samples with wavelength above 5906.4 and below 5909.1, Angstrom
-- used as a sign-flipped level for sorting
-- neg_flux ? -61.6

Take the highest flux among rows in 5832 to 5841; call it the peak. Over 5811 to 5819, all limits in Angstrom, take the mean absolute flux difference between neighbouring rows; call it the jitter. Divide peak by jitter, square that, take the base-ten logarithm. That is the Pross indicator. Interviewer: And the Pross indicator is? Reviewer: 2.53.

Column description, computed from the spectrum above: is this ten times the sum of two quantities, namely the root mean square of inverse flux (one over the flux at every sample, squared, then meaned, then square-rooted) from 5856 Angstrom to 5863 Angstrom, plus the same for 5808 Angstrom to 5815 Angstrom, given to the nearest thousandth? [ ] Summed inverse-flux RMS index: 0.314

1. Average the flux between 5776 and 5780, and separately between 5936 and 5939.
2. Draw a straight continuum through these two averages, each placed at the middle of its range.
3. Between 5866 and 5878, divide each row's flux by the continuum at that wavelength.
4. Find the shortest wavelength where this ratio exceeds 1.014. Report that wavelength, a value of 5867.75 Angstrom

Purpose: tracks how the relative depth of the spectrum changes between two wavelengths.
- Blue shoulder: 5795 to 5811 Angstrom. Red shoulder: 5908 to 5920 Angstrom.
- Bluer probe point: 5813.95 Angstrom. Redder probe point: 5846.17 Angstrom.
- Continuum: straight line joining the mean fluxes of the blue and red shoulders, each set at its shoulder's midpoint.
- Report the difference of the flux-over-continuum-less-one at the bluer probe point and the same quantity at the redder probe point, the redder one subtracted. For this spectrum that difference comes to -0.019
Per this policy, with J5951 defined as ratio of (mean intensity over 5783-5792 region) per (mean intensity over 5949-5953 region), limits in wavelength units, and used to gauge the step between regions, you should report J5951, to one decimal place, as 1.0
